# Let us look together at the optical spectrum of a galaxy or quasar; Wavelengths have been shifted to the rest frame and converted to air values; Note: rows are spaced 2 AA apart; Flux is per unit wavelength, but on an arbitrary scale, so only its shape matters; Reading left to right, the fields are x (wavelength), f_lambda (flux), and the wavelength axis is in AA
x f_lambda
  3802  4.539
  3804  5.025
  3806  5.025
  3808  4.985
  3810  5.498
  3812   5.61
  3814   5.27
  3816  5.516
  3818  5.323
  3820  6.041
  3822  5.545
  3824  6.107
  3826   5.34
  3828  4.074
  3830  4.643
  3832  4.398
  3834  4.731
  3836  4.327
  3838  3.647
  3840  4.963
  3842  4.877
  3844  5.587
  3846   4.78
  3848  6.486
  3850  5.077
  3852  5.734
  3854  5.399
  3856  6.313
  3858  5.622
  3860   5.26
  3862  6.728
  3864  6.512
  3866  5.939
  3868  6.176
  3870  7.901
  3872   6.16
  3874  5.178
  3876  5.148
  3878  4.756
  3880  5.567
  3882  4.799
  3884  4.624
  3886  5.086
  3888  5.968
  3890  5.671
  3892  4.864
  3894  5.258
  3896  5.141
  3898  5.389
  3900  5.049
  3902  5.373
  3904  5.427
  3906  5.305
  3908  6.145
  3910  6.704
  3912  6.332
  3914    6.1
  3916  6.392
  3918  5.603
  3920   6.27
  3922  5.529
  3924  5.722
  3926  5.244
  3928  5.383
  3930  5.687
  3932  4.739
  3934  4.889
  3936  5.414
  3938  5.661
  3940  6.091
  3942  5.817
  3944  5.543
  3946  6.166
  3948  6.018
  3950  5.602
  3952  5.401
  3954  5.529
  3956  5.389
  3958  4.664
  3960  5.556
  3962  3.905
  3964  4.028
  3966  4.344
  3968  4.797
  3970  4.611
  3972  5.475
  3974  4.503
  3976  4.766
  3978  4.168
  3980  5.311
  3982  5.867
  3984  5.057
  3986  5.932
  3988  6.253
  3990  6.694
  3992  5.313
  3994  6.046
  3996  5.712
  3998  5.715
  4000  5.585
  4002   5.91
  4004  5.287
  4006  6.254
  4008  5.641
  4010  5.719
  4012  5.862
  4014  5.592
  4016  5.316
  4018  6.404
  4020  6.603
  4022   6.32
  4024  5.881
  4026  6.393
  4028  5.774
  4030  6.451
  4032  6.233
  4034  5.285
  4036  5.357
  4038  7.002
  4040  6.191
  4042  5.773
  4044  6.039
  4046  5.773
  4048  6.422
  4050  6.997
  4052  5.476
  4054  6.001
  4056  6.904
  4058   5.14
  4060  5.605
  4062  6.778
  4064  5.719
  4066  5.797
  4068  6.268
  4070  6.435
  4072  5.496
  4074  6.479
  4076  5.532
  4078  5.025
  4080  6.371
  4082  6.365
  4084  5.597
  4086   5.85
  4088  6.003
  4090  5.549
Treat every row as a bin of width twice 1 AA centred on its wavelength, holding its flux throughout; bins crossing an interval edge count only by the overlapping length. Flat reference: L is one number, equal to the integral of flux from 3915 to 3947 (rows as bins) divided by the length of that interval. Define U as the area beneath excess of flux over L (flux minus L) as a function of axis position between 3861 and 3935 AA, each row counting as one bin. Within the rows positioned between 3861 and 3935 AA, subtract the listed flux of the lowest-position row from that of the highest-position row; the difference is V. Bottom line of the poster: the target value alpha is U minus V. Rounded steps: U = 1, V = -1.8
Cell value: 2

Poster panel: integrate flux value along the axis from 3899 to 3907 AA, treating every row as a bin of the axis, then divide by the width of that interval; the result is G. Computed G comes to 5.29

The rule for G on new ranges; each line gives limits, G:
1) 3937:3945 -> 5.78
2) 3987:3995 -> 6.08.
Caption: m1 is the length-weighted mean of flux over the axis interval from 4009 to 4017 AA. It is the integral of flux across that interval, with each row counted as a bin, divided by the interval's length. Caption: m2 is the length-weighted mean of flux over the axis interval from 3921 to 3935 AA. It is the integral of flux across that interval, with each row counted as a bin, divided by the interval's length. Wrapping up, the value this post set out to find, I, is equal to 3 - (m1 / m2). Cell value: 1.94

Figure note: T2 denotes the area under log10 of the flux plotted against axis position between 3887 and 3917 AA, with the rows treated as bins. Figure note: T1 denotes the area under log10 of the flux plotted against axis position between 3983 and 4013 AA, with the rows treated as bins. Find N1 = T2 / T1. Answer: 0.99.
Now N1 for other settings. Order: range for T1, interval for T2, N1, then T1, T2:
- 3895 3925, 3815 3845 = 0.92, 22.8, 20.9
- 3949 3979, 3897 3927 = 1.11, 20.5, 22.8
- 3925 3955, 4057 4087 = 1.04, 22.3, 23.1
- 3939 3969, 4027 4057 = 1.09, 21.5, 23.5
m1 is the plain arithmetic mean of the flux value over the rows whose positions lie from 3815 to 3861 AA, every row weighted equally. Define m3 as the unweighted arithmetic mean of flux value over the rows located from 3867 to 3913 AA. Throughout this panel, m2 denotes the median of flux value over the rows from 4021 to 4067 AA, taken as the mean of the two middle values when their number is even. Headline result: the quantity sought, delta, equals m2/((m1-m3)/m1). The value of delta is -87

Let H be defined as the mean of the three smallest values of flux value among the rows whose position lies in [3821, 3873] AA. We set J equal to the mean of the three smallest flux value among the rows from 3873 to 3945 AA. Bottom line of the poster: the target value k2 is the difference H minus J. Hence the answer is -0.7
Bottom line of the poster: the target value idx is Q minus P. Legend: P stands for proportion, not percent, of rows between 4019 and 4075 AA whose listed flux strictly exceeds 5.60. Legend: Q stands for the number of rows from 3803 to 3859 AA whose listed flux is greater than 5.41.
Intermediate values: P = 0.82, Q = 11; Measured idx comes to 10.2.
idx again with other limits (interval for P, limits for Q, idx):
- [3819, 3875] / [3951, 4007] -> 12.6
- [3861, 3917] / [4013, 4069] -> 23.5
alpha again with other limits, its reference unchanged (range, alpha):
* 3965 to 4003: -12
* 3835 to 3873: -1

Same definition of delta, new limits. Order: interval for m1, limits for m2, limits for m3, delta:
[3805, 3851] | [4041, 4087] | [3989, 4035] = -38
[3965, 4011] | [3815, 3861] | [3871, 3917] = -451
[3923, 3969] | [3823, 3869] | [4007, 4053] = -38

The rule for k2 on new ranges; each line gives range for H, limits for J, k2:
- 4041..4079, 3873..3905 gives 0.5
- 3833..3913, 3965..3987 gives -0.1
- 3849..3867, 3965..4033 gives 0.9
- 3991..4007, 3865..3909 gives 0.7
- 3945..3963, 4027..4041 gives -0.8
